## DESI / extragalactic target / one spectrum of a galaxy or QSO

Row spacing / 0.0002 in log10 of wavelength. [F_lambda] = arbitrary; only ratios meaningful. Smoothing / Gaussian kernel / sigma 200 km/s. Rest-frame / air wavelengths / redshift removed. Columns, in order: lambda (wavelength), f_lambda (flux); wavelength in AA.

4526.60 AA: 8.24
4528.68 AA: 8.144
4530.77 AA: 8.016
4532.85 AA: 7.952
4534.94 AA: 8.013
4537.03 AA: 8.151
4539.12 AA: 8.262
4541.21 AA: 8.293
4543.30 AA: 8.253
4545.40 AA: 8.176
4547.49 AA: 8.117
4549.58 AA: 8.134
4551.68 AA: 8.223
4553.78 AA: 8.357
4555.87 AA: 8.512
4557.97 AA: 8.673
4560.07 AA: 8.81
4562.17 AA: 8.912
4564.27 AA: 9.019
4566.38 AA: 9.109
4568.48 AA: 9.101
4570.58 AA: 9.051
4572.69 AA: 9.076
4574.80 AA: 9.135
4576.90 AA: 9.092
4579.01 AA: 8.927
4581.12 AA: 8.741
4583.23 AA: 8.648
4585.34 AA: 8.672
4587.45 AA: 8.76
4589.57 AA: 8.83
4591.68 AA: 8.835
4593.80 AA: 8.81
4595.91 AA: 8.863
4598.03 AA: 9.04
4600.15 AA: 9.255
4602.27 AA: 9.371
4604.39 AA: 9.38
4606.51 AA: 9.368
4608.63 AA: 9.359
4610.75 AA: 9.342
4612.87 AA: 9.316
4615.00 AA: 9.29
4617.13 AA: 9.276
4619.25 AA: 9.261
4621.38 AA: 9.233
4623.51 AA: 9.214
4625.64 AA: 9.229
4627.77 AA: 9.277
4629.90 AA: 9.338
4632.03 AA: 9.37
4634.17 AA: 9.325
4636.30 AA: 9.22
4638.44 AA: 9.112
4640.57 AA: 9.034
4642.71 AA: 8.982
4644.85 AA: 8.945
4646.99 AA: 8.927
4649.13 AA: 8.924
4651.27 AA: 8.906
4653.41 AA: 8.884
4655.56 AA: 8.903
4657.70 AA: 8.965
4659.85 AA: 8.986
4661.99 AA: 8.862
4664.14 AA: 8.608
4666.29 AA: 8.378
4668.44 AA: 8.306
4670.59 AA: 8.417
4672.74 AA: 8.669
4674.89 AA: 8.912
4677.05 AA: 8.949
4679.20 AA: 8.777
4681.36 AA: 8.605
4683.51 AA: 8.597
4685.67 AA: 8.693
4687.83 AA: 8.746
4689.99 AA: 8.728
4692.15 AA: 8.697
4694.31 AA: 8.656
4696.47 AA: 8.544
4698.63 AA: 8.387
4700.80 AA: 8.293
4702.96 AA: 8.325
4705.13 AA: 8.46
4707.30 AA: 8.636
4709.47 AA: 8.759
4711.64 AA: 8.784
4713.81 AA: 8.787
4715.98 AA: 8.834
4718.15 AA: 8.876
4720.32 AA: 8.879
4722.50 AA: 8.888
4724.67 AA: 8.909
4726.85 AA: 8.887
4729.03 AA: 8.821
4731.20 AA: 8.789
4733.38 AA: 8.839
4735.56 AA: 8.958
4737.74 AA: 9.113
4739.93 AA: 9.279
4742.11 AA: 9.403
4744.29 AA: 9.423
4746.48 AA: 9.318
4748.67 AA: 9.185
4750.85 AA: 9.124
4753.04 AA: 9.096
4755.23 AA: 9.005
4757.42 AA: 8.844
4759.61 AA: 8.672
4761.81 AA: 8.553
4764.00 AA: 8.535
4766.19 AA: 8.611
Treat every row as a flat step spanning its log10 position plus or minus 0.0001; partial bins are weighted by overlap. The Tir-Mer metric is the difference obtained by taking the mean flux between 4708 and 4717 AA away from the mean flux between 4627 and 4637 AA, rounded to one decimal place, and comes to 0.5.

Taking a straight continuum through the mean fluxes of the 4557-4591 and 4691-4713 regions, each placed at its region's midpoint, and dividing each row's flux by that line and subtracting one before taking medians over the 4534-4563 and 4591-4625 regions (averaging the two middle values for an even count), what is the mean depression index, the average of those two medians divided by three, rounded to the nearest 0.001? -0.005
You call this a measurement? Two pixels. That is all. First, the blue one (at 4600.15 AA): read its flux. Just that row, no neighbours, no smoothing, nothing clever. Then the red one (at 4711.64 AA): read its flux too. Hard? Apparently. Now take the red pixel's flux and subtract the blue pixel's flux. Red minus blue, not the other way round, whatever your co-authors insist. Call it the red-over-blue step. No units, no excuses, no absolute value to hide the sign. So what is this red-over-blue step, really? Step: -0.5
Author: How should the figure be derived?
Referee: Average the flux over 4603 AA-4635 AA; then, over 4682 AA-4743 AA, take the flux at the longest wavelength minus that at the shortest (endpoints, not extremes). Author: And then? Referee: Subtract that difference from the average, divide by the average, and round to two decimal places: 0.91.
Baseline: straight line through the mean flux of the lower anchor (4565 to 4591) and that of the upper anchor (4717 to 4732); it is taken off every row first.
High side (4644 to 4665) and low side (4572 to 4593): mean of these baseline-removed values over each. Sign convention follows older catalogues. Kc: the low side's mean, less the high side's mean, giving -0.05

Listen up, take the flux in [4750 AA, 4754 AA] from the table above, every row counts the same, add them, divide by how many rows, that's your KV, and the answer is 9.11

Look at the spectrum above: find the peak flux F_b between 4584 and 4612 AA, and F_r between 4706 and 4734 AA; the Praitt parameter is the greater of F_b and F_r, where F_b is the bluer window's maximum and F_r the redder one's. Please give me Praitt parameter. 9.38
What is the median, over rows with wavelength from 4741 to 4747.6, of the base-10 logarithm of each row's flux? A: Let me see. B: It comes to 0.973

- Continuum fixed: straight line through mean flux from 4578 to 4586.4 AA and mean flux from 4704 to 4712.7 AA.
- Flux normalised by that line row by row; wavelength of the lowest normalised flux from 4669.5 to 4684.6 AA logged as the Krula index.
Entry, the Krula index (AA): 4670.59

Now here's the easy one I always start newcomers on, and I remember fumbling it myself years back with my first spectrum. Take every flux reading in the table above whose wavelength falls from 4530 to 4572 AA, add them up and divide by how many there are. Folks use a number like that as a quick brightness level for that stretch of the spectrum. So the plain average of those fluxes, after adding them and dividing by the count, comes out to 8.5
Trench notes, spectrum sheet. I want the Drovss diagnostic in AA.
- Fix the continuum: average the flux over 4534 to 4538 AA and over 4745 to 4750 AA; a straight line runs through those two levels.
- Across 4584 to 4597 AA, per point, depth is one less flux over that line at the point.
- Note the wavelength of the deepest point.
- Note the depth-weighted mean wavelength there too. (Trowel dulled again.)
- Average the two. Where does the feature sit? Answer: 4588.1 AA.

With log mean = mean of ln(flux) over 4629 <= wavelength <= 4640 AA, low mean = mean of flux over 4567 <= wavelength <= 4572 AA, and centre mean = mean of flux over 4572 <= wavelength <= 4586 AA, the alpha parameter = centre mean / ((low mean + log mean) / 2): 1.57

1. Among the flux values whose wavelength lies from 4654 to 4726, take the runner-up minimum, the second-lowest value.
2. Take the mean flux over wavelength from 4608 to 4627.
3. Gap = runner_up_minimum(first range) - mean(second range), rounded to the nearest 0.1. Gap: -1.0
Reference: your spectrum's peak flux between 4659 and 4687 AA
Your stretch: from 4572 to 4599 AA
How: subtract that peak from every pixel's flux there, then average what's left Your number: -0.11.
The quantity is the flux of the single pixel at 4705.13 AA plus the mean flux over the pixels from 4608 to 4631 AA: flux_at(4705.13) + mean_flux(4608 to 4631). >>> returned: 17.7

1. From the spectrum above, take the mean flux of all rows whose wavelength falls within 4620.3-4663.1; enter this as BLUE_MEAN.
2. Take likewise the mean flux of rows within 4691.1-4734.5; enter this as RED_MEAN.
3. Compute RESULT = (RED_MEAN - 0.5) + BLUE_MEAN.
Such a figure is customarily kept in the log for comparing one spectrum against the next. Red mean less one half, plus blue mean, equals 17.3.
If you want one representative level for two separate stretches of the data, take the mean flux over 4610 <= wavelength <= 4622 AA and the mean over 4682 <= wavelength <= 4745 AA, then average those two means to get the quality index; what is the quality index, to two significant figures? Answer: 9.0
